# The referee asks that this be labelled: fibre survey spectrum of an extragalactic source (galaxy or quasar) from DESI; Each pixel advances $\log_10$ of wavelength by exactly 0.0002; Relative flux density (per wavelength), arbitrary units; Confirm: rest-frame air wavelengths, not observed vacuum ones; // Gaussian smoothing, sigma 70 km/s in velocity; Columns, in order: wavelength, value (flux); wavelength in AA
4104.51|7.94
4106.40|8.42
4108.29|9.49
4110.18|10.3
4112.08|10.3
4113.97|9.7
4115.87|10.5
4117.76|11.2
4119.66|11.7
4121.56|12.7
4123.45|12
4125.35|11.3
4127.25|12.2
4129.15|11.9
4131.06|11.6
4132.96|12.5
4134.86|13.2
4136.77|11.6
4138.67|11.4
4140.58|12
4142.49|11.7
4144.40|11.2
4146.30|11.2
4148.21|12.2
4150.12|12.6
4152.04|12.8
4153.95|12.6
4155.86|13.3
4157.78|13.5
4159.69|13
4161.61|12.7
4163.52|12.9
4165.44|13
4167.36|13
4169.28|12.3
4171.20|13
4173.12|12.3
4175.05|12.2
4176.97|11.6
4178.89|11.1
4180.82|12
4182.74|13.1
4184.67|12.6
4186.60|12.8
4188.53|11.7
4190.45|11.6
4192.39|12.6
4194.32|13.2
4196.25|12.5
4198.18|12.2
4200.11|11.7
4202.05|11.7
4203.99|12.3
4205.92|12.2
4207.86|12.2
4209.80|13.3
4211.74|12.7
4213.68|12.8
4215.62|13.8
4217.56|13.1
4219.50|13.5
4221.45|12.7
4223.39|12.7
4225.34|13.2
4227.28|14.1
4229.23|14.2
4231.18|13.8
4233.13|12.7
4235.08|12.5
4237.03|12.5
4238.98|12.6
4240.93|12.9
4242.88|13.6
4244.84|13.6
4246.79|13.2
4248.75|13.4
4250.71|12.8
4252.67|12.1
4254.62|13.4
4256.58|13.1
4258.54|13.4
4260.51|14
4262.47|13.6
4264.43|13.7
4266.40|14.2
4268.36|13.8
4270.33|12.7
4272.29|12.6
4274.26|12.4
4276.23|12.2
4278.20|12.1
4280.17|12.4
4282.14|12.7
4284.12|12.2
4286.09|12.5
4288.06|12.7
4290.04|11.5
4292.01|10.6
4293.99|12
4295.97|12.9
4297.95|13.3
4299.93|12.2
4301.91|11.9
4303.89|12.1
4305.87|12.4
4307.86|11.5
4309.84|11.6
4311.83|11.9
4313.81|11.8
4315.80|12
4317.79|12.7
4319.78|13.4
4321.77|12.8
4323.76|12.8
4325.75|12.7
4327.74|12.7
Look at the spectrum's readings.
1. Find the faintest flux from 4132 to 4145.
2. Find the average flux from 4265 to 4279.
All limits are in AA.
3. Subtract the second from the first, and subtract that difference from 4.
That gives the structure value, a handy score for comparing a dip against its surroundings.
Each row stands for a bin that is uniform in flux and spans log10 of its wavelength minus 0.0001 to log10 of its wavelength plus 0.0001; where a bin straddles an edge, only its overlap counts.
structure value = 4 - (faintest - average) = 5.7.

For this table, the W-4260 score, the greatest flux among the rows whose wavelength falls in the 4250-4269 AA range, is 14.2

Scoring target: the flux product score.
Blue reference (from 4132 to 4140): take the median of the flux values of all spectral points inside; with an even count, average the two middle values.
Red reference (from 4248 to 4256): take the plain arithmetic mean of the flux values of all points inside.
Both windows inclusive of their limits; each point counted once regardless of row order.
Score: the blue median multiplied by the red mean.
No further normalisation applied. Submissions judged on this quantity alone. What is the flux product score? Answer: 156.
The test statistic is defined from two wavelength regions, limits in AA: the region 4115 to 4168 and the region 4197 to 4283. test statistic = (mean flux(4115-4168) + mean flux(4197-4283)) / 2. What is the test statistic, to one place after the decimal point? 12.6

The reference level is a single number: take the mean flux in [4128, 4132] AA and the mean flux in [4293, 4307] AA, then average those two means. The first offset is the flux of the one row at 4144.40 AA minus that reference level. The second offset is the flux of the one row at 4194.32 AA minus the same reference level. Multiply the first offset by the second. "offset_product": -1.0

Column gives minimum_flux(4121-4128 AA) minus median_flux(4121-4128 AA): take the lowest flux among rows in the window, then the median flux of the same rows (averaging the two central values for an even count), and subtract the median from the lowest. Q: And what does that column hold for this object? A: -0.80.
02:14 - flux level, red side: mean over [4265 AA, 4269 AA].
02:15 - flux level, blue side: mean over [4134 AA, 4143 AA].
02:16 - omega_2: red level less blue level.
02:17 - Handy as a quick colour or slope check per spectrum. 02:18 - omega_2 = 2.0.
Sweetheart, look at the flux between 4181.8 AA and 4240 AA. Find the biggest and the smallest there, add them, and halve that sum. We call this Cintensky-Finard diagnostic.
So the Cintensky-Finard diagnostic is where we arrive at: 12.9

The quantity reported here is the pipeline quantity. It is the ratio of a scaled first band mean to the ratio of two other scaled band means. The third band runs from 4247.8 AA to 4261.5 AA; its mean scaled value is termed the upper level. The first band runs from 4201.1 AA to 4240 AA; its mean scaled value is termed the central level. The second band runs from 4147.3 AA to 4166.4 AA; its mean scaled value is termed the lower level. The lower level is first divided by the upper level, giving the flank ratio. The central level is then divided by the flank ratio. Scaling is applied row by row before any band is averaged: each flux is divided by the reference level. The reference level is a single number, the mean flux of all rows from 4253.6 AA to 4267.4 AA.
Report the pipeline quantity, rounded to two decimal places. 0.97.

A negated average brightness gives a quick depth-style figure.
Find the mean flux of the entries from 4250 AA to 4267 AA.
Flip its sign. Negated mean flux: -13.4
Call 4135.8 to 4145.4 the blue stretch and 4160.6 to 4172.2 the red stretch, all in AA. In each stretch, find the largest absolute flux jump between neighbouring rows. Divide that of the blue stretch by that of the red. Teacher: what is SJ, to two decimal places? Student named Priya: 0.86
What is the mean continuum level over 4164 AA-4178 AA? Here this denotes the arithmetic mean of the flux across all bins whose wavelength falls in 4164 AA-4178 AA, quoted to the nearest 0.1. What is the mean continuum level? 12.5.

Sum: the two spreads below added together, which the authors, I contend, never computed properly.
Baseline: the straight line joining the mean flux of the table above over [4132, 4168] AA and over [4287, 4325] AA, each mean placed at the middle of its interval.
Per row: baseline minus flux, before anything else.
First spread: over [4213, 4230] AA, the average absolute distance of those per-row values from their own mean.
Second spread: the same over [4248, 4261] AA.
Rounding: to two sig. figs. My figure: 0.93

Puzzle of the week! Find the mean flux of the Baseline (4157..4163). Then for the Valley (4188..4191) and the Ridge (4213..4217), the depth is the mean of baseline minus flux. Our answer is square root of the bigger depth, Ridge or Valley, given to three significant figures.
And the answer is 1.19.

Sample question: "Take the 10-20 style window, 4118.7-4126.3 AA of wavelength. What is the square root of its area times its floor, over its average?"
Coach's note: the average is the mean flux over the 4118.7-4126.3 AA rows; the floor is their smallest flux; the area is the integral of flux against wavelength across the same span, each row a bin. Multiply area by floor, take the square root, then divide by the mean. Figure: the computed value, 2.68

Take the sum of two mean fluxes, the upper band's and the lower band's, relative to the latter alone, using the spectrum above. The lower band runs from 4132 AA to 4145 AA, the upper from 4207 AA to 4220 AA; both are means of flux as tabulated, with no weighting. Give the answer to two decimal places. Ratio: 2.09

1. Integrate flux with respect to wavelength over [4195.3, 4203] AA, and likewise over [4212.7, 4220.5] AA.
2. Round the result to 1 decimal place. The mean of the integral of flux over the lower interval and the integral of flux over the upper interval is 98.2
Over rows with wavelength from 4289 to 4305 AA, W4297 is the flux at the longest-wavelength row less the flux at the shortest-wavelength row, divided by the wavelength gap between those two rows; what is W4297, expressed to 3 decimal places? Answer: 0.043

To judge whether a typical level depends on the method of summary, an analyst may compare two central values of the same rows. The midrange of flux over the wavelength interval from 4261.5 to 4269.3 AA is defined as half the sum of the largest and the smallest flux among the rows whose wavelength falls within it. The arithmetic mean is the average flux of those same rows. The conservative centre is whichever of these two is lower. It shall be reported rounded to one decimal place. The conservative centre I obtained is 13.8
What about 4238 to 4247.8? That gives 13.1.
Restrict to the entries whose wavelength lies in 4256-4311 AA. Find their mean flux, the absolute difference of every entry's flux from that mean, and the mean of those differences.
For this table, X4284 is 0.65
